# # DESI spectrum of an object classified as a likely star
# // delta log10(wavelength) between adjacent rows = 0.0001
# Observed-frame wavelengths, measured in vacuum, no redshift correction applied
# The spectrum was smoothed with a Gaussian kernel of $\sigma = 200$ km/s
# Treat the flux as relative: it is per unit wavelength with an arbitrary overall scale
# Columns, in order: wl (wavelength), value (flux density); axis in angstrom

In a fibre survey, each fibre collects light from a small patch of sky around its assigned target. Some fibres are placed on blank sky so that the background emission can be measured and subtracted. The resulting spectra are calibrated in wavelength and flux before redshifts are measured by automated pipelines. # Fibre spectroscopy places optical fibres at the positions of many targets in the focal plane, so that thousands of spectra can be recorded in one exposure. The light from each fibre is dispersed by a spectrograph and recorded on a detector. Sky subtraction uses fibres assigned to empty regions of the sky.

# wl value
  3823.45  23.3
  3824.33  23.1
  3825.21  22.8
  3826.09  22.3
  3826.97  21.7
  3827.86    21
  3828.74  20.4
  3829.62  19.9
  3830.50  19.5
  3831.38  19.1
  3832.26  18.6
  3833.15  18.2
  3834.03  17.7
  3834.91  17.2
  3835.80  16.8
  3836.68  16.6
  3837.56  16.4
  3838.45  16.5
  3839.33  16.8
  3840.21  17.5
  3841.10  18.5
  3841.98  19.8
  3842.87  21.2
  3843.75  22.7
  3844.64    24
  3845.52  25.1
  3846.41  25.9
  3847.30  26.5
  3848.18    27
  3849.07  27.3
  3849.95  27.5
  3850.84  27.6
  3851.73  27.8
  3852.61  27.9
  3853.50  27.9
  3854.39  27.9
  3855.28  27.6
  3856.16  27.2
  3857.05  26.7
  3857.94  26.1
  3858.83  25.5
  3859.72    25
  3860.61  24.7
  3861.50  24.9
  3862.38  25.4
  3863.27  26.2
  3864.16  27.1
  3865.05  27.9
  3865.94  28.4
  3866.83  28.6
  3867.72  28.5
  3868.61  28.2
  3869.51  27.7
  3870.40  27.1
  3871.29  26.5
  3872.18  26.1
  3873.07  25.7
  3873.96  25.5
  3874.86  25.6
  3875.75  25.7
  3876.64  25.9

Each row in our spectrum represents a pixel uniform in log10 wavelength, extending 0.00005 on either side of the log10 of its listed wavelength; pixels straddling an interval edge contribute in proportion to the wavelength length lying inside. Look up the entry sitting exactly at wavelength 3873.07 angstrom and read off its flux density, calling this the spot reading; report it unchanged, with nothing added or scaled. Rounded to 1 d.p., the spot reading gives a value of 25.7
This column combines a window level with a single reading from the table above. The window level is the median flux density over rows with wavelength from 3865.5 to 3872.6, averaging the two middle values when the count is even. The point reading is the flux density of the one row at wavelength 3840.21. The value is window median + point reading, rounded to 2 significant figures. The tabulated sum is 45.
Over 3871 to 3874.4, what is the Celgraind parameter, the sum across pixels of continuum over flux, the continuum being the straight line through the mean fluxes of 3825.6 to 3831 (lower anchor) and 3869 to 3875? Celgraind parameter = 4.1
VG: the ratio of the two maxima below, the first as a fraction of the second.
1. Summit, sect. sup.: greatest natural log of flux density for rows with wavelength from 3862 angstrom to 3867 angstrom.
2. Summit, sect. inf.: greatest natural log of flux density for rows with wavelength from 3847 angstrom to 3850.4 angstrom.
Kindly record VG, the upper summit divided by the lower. 1.01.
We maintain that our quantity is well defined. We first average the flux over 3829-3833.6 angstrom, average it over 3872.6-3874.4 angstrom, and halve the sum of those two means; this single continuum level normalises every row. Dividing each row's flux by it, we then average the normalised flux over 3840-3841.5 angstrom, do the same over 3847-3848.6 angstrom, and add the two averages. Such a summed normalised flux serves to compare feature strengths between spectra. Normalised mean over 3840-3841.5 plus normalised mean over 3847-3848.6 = 2.00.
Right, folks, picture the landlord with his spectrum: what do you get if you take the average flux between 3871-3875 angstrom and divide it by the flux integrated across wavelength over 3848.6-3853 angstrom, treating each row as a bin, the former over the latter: 0.21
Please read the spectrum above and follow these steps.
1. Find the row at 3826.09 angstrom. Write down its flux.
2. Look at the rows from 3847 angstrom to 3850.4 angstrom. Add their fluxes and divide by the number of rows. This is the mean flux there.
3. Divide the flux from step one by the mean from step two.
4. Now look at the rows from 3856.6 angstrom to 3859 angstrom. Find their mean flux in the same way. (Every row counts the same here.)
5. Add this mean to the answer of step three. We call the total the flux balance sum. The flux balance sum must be 26.9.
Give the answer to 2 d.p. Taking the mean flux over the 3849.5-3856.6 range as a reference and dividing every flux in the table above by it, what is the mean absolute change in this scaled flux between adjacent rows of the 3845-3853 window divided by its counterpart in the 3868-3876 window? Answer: 0.97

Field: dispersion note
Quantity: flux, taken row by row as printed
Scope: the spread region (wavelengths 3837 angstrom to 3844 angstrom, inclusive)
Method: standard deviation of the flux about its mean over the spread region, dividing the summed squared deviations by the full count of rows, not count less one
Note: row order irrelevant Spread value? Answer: 2.2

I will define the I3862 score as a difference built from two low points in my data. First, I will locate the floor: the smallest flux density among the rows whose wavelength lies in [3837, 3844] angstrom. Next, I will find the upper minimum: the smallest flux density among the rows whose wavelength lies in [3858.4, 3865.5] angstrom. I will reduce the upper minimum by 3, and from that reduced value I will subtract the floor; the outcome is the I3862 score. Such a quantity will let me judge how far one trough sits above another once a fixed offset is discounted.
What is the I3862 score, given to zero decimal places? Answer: 5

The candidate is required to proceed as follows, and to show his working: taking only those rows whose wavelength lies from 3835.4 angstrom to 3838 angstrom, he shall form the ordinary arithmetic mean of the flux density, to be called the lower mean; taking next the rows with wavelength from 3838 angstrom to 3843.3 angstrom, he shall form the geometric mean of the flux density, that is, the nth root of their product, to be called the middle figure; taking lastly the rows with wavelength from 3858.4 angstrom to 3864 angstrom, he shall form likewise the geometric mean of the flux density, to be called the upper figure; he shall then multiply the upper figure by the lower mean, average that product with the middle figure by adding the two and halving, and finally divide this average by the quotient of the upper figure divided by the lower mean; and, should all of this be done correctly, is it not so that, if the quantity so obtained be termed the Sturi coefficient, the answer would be 144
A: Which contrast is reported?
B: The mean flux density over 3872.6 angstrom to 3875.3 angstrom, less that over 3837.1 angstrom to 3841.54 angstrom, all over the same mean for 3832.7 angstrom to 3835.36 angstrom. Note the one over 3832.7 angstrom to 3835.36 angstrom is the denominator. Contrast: 0.48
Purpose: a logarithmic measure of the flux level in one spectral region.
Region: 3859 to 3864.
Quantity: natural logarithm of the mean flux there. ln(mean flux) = 3.23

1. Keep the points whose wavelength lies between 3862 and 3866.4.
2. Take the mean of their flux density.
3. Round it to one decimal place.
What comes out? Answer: 27.0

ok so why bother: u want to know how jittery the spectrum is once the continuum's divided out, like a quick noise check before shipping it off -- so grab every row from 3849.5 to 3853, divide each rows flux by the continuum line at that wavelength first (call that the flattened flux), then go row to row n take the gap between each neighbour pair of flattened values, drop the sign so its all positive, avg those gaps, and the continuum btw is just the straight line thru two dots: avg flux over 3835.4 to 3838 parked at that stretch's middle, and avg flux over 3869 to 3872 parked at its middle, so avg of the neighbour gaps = 0.011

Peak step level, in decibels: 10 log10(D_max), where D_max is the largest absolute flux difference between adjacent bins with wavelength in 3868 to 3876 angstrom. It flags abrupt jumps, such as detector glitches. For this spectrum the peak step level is -2.2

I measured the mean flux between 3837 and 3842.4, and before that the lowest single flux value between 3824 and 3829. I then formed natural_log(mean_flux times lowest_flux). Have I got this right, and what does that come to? 5.88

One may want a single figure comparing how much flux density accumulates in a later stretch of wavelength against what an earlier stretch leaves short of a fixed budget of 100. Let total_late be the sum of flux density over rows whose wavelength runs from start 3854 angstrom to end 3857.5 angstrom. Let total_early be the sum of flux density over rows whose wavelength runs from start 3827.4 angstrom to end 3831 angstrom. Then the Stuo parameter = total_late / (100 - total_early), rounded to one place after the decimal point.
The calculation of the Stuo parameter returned 5.7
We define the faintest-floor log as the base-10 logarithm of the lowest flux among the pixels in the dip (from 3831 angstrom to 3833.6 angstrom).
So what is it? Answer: 1.26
